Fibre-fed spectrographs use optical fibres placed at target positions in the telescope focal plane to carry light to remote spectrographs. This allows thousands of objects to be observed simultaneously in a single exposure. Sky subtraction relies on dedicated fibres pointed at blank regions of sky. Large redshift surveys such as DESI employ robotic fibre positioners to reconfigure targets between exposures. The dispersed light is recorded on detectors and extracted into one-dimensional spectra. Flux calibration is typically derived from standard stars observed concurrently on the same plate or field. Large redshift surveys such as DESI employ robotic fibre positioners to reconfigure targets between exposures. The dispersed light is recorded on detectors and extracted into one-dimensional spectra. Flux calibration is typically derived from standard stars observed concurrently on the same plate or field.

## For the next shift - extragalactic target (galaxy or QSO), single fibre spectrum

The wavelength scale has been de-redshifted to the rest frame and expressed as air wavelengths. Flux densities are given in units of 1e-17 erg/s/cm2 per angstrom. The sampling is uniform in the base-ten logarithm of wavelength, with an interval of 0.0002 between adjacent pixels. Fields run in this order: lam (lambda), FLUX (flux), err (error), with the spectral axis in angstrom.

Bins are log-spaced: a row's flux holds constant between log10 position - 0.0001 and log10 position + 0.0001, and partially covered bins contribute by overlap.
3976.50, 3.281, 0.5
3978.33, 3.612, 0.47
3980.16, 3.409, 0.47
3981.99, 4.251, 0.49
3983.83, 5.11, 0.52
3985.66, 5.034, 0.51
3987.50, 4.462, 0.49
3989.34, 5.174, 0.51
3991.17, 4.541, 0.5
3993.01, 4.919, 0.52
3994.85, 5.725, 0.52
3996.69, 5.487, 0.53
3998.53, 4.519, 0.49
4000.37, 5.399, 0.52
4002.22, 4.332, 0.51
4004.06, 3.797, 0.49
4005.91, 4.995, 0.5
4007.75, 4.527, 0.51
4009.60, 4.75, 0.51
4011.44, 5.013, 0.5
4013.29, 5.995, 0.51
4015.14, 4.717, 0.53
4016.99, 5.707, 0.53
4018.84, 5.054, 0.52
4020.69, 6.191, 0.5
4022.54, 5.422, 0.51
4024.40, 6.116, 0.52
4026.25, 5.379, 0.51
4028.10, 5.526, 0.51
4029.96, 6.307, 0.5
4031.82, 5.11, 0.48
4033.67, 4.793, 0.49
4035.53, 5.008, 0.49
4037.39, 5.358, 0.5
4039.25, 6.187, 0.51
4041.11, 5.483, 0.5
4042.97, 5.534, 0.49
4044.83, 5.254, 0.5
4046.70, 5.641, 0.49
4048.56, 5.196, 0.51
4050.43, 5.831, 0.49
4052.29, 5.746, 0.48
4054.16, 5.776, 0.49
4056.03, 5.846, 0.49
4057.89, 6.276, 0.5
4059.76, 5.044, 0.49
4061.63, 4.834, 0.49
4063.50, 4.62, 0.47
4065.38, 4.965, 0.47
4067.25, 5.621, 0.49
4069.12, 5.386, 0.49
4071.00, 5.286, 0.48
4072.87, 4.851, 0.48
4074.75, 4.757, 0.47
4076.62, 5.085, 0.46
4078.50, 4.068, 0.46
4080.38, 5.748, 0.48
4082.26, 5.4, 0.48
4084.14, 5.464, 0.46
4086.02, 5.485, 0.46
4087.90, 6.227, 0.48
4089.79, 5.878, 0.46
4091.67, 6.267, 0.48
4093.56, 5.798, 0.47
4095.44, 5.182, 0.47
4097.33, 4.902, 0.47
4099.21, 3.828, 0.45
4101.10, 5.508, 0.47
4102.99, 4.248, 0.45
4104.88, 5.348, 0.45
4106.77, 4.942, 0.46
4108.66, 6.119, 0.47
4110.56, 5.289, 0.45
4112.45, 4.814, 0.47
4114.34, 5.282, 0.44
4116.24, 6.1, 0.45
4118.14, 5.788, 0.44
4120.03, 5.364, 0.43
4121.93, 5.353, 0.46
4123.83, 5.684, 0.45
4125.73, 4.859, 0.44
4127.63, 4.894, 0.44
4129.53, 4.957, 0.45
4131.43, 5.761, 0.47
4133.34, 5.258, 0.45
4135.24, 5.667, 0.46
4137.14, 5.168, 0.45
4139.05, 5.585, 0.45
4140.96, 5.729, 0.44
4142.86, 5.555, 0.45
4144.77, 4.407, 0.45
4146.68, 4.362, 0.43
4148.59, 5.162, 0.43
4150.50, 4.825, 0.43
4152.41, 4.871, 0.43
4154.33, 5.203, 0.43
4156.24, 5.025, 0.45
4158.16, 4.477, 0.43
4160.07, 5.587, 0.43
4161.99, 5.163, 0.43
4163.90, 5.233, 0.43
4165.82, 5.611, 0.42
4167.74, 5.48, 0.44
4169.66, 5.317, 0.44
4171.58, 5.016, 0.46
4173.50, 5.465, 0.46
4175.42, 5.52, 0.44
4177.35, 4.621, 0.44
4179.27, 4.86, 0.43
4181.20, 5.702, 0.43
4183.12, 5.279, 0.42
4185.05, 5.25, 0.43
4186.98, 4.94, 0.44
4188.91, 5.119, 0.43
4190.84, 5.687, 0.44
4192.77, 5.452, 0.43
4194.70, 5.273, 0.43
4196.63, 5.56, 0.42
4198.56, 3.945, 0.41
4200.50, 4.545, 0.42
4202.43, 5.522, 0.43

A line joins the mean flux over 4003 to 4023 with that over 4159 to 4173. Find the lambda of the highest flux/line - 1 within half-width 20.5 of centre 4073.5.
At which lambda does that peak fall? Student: 4057.89 angstrom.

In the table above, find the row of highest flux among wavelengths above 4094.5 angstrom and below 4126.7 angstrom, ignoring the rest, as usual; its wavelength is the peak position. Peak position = 4108.66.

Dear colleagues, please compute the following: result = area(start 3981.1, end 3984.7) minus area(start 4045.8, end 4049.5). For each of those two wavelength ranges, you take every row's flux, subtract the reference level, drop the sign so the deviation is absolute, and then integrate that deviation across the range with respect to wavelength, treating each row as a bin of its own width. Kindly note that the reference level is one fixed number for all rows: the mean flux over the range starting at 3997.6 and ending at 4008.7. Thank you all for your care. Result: -1.5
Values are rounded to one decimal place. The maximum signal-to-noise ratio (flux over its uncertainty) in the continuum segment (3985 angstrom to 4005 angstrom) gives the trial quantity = 11.0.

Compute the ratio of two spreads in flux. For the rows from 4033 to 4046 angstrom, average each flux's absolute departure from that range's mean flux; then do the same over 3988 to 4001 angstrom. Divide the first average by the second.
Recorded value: 0.80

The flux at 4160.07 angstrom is 5.587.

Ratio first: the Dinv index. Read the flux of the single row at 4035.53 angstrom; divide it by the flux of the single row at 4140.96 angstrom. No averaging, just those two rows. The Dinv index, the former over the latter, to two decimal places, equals 0.87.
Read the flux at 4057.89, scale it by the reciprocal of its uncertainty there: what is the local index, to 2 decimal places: 12.55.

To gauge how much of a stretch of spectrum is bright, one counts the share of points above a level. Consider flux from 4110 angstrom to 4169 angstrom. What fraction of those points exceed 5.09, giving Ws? 0.68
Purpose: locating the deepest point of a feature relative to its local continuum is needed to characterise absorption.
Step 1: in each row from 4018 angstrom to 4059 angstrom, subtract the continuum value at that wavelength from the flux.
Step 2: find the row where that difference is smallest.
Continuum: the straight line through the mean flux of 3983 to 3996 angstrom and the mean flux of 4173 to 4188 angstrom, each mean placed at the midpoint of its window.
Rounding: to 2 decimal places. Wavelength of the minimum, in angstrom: 4033.67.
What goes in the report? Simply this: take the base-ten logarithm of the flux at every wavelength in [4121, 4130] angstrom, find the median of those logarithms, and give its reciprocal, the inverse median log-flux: 1.44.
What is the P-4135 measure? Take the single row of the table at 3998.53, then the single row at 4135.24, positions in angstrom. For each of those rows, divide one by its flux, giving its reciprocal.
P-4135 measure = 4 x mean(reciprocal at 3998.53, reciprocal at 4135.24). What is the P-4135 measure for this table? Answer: 0.80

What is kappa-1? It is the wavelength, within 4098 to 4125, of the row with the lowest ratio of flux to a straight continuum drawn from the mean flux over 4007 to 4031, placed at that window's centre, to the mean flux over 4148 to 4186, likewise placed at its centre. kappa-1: 4099.21 angstrom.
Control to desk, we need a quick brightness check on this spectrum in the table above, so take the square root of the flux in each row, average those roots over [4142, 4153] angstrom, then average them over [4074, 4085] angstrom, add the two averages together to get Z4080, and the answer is 4.46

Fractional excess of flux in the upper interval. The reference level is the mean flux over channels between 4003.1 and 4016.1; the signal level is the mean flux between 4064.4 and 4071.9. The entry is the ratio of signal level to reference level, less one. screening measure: 0.10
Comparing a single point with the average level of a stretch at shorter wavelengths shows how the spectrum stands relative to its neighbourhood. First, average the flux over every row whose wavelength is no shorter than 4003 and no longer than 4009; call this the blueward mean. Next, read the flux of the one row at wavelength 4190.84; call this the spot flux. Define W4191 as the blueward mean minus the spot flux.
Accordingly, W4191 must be -1.2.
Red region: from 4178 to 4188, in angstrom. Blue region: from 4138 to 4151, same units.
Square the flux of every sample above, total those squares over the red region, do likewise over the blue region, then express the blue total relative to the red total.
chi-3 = 1.3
